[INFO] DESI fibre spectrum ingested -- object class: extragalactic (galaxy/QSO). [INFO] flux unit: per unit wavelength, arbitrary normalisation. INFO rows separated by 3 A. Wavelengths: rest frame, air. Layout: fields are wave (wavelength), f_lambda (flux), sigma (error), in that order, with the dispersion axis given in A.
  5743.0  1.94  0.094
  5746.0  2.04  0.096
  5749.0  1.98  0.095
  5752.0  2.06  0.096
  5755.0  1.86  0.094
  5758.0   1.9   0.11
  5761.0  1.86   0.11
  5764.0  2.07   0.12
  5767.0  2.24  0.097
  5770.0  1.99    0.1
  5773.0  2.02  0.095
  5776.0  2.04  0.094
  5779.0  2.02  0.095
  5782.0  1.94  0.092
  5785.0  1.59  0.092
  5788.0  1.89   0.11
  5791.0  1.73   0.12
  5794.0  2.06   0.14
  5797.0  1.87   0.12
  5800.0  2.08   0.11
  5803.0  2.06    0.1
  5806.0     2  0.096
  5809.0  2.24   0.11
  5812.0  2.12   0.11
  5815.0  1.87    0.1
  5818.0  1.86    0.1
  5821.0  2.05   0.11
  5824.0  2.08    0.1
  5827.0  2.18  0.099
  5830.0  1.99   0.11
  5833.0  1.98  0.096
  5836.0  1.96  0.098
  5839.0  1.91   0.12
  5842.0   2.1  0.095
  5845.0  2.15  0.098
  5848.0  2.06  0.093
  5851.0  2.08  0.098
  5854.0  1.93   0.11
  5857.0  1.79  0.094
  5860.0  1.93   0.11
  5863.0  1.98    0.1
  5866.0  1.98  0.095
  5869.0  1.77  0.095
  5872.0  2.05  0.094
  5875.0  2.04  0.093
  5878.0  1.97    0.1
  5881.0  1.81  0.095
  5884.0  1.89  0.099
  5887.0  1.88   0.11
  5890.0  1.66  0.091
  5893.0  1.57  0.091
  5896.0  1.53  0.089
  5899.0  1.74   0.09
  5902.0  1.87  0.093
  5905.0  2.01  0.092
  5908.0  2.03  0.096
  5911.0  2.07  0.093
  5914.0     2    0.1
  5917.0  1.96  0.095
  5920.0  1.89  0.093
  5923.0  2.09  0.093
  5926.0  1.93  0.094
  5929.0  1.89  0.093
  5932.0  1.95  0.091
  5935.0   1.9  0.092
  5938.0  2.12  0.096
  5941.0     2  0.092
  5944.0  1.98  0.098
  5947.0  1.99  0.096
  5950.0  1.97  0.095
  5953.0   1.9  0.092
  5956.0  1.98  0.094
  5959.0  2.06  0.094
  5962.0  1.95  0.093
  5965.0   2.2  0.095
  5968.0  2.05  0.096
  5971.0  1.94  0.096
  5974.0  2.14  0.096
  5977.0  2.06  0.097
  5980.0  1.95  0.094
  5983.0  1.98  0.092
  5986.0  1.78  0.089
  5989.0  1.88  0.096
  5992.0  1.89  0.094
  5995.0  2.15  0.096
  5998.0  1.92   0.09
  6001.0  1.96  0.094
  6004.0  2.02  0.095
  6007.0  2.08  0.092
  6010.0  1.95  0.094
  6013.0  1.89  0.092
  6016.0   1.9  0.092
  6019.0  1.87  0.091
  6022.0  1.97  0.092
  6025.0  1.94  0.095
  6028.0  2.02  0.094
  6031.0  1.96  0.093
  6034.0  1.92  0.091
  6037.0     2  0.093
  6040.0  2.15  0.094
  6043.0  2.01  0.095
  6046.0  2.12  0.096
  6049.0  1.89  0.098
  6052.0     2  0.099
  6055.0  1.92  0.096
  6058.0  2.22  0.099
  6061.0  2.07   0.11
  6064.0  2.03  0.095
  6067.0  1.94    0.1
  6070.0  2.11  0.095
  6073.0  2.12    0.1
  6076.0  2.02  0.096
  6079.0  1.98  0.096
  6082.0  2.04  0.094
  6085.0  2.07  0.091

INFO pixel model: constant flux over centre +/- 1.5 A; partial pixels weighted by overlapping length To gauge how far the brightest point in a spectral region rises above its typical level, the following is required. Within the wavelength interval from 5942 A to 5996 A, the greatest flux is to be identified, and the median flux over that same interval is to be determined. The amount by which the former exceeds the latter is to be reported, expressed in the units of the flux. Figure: 0.22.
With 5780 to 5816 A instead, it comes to 0.27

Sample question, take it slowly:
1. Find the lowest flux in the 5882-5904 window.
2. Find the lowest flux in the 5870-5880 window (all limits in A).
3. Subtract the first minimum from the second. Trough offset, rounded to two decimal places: 0.44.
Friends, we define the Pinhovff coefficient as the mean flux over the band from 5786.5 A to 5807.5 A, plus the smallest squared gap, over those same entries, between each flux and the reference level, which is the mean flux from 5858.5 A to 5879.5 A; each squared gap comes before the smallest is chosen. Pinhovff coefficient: 1.957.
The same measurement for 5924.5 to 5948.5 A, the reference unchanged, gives 1.970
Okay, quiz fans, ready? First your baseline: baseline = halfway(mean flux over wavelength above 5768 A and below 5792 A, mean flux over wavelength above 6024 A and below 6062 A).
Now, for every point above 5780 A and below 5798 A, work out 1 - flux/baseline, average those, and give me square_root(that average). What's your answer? 0.24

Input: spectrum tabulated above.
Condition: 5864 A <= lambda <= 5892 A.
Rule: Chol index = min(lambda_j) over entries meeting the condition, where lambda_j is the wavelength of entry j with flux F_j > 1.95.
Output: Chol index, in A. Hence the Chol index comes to 5866.0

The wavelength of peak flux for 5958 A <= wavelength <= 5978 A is 5965.0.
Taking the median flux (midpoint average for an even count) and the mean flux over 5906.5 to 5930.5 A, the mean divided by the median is 1.00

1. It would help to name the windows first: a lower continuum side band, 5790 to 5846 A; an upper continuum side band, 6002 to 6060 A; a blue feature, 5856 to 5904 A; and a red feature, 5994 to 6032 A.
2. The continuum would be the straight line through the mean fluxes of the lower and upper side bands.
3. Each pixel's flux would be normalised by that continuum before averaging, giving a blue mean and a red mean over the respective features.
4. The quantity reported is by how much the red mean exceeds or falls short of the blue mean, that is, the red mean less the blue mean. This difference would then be 0.07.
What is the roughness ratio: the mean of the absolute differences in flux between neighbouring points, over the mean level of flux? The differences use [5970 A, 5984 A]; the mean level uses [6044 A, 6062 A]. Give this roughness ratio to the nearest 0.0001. 0.0516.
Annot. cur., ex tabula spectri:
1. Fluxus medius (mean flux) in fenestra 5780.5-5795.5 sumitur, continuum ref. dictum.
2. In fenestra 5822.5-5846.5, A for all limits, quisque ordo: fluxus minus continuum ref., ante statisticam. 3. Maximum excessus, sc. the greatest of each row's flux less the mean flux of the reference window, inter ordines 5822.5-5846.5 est 0.34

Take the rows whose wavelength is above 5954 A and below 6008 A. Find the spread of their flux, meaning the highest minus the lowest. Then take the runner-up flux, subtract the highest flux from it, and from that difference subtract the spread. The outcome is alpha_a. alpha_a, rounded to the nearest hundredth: -0.47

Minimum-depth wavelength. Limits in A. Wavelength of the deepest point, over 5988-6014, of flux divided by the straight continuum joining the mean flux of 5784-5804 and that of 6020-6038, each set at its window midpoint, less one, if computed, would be 5989.0 A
